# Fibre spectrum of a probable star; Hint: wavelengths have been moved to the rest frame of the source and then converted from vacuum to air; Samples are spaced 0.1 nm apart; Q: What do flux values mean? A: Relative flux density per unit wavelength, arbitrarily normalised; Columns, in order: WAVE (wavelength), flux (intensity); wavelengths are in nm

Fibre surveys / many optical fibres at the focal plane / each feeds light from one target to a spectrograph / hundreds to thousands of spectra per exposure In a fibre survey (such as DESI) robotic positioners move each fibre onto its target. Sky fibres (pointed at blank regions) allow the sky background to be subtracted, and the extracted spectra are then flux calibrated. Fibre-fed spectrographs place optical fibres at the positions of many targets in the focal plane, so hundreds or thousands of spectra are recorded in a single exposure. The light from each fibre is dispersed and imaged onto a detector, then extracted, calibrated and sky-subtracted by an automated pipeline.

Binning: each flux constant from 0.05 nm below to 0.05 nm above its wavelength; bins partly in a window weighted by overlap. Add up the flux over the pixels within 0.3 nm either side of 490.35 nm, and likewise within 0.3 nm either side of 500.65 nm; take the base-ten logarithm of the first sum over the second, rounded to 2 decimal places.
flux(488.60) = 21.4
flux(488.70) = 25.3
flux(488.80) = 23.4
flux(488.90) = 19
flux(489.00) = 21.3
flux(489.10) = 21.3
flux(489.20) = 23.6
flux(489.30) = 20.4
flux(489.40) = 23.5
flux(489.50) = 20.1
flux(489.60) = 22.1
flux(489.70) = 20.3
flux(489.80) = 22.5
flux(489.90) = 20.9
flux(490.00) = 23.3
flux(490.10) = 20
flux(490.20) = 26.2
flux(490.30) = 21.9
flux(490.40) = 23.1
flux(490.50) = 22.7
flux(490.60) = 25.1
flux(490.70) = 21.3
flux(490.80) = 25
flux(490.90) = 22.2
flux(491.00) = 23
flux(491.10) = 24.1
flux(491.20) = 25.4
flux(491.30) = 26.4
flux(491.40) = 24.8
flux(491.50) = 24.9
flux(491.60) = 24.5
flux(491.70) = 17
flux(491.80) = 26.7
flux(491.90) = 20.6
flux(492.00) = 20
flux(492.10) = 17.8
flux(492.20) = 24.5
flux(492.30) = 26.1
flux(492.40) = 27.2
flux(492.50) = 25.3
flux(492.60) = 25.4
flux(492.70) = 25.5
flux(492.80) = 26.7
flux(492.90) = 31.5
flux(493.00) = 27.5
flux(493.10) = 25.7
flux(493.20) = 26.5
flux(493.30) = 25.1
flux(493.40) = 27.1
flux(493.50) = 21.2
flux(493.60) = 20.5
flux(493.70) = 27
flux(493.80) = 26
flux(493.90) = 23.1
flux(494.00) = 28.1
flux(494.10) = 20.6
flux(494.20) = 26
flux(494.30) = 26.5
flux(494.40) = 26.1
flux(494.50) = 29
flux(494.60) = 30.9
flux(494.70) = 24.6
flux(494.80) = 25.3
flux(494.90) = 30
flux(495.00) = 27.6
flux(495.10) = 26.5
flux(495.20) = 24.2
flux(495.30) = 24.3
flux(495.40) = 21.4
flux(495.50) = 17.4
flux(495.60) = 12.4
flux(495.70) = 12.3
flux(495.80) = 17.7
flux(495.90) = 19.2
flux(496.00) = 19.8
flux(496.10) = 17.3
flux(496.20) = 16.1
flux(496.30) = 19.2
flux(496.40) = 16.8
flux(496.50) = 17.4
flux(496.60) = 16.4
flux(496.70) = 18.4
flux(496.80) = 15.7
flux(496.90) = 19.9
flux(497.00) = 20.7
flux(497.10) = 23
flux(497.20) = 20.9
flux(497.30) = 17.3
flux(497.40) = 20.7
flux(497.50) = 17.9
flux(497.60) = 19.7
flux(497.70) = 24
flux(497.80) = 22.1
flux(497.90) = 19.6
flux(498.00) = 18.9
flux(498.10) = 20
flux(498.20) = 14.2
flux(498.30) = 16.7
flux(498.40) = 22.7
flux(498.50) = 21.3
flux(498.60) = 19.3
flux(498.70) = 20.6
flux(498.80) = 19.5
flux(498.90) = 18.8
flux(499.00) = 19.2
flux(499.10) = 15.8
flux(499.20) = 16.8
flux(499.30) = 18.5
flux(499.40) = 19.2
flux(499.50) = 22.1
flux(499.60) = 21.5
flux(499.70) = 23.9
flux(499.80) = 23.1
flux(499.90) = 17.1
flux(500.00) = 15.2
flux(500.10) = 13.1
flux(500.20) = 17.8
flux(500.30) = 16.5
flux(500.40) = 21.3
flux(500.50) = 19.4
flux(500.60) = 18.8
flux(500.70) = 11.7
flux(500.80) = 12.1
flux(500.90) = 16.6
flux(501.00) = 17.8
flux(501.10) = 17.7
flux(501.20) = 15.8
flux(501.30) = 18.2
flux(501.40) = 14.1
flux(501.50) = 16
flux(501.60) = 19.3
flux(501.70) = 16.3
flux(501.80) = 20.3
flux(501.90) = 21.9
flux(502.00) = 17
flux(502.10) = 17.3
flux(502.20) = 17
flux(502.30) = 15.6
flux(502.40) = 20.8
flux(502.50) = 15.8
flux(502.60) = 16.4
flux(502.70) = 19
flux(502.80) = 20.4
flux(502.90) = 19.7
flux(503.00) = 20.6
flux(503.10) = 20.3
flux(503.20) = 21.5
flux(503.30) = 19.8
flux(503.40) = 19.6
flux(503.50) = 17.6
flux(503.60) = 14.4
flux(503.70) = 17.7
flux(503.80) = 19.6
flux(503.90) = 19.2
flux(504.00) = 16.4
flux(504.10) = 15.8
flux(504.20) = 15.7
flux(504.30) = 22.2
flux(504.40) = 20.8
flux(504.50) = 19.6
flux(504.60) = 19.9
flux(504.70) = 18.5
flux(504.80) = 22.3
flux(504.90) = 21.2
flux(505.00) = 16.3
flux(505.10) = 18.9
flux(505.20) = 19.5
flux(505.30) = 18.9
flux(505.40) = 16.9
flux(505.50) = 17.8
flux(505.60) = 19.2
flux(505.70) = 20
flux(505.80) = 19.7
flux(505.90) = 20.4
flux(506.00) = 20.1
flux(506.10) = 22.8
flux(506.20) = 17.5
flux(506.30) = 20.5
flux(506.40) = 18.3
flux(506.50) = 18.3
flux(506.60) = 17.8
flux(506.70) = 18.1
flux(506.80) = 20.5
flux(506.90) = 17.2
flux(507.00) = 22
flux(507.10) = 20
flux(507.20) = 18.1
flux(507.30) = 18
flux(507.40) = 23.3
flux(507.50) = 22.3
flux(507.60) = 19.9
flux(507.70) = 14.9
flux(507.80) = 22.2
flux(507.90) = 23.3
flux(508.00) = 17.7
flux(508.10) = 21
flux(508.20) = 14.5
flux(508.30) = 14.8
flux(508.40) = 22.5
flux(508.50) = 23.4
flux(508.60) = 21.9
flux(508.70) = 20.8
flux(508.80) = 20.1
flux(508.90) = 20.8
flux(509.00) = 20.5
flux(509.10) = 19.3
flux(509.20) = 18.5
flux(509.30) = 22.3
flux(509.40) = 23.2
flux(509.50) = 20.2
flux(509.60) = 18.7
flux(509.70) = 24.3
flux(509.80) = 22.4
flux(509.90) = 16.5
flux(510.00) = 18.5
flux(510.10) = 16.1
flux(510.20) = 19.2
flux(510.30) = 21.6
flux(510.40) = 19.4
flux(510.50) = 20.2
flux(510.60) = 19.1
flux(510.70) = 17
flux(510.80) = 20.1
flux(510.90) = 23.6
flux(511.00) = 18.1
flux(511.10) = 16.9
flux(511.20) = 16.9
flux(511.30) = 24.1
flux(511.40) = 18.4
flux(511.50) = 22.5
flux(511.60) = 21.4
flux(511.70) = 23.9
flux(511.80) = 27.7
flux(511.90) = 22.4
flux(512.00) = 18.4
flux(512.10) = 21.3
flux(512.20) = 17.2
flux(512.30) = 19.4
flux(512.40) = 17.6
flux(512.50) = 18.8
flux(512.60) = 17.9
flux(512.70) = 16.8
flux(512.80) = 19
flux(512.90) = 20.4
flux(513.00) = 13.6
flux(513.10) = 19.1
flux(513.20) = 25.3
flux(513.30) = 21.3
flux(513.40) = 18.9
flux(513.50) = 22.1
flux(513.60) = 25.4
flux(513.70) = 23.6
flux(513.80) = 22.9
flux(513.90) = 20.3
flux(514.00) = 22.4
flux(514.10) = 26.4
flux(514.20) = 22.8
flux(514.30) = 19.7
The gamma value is 0.14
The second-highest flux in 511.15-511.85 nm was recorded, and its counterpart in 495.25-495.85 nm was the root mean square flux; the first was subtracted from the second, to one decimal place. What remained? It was -6.0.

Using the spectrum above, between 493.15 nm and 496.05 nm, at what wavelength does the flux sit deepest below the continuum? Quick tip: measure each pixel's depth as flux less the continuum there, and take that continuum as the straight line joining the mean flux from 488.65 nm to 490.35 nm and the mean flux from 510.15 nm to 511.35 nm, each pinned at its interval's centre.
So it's 495.70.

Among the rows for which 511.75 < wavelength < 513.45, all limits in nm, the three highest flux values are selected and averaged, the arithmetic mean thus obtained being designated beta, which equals 25.1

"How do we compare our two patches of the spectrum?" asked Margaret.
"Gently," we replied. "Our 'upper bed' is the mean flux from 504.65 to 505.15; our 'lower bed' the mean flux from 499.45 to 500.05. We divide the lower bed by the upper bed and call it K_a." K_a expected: 1.05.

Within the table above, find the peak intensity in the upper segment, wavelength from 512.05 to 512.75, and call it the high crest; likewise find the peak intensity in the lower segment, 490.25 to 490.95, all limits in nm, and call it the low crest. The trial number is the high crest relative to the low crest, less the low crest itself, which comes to -24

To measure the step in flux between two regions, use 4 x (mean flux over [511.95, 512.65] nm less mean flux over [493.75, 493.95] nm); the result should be -24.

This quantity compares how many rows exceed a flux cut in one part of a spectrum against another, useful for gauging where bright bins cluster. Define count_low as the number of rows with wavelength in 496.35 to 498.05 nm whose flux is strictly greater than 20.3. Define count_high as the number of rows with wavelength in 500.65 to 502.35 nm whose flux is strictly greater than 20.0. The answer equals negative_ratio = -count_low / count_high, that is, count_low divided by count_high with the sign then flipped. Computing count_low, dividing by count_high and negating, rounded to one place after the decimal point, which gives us -3.0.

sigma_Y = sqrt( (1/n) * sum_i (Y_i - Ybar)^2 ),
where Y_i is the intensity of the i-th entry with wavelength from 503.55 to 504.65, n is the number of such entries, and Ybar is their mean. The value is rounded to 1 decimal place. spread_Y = 2.3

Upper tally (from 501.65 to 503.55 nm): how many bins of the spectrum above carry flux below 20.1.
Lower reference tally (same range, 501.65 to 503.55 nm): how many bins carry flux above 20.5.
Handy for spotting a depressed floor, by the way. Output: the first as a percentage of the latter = 300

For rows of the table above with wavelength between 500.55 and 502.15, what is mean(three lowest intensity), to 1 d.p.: 12.6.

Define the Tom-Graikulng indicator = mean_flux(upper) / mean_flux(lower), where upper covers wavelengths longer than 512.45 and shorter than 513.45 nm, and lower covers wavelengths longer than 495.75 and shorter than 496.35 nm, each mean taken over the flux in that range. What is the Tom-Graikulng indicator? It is 1.05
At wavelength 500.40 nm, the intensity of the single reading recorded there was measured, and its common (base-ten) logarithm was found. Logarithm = 1.33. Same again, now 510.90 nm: 1.37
